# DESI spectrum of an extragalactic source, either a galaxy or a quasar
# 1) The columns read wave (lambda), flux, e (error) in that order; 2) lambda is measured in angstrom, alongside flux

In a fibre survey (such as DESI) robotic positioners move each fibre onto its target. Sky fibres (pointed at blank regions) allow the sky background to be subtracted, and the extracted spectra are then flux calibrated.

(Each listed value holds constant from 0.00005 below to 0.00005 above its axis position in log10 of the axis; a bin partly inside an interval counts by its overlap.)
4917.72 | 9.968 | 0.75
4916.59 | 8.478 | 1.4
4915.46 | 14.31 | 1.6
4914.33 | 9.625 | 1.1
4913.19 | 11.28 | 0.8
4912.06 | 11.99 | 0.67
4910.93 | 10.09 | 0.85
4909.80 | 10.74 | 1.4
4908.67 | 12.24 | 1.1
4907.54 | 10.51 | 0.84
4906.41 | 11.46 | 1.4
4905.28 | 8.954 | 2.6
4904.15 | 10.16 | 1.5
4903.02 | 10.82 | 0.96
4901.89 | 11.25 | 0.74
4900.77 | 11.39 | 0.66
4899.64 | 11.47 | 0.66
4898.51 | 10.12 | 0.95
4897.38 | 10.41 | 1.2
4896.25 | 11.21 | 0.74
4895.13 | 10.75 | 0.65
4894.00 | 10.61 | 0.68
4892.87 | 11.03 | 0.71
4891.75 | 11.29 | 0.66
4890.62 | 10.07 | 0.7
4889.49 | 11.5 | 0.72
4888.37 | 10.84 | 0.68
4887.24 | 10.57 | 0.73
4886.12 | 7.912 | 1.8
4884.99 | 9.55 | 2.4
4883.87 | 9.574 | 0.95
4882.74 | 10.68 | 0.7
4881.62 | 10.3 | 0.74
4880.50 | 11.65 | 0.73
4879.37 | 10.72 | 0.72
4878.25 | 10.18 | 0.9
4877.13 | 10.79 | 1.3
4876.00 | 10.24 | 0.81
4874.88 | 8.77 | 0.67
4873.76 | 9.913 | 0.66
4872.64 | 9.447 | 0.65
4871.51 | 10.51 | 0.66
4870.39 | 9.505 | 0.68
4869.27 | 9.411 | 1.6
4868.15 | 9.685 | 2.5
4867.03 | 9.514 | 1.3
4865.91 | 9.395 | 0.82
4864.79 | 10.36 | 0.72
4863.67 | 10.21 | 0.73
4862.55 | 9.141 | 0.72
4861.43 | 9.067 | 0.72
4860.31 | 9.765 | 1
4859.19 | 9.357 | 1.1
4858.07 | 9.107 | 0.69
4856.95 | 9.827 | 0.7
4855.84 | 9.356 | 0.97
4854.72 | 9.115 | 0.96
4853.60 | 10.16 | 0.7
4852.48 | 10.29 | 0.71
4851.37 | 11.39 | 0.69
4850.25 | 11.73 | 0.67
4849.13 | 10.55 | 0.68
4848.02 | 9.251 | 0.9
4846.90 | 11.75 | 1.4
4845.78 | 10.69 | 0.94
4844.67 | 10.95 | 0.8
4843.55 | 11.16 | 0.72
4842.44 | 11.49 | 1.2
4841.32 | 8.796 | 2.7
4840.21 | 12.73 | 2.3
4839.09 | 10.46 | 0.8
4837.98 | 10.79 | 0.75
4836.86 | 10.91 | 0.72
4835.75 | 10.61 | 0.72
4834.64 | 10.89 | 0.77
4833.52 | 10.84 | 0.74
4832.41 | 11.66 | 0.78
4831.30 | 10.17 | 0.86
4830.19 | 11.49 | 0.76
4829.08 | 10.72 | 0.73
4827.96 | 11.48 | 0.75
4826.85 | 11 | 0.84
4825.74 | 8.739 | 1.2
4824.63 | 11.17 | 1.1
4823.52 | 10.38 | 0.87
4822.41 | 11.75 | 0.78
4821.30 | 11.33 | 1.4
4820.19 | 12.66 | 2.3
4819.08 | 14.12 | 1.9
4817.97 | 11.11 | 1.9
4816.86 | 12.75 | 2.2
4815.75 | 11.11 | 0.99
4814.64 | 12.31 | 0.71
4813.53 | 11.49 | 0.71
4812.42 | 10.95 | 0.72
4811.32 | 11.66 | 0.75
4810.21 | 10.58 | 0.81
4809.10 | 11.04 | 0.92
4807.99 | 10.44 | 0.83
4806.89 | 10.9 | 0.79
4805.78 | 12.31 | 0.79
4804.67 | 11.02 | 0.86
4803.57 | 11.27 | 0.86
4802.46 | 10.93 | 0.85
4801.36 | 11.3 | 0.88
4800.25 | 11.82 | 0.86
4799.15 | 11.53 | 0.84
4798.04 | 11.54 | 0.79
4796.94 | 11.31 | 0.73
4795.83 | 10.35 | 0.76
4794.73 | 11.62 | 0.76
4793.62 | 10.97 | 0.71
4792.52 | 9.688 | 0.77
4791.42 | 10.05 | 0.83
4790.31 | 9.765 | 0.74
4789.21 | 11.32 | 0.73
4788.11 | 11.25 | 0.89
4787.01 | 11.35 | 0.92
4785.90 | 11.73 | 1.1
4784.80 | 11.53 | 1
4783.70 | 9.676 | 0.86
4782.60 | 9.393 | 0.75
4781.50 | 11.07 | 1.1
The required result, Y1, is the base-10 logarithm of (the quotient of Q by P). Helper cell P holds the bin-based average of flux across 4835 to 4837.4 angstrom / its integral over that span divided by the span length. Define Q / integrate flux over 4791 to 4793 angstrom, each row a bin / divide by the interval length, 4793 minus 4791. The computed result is -0.04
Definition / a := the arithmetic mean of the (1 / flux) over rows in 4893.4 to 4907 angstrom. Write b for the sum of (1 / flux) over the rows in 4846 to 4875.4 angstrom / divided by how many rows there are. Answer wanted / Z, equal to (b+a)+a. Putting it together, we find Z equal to 0.289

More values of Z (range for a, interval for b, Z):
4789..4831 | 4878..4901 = 0.275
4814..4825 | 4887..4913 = 0.262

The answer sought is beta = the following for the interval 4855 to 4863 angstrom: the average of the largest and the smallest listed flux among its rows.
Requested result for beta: 9.4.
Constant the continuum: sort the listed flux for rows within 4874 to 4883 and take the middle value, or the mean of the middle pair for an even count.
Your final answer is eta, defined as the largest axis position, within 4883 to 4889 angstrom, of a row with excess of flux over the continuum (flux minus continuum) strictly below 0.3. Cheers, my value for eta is 4887.24 angstrom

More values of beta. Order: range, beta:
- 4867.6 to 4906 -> 9.8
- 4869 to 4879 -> 9.8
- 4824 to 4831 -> 10.1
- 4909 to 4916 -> 12.0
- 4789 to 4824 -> 11.9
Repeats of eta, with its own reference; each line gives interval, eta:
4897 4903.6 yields 4898.51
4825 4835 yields 4831.30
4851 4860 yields 4859.19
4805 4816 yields 4810.21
